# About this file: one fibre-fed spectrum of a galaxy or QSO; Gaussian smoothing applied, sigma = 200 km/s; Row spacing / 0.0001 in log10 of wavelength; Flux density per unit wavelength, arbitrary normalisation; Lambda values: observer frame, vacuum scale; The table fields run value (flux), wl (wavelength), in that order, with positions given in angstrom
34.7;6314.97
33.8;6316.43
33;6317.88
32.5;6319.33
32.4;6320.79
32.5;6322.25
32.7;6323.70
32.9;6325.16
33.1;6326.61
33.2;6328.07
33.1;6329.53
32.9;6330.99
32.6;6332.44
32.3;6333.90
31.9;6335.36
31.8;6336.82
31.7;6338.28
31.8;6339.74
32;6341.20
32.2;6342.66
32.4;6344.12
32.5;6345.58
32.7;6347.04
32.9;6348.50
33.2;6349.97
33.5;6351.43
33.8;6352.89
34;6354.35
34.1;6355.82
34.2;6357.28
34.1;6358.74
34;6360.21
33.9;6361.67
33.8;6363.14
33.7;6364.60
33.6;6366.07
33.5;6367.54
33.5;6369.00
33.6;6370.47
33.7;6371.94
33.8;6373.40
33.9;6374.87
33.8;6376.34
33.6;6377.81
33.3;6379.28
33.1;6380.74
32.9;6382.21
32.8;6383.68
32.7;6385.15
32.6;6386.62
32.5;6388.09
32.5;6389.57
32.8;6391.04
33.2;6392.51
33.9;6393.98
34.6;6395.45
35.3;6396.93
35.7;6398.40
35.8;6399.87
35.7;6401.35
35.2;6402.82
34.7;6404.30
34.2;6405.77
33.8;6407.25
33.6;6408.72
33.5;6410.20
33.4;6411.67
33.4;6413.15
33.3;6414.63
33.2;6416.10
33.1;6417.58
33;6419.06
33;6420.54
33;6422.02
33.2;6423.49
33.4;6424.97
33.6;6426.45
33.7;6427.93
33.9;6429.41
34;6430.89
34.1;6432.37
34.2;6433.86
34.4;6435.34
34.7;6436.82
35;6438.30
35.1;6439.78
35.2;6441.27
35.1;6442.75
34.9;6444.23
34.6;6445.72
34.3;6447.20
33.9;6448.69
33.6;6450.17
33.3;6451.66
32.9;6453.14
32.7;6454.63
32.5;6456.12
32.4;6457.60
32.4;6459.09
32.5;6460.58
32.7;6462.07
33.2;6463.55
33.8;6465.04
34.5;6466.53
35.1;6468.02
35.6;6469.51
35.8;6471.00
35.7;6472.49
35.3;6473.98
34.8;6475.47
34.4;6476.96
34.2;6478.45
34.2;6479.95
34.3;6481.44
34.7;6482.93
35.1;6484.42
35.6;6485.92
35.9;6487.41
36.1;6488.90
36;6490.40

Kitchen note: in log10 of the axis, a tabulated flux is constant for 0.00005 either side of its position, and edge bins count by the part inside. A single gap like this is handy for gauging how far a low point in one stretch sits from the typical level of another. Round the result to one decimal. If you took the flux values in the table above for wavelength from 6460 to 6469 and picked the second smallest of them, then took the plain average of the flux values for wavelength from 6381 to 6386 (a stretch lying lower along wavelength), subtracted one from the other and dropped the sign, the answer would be 0.1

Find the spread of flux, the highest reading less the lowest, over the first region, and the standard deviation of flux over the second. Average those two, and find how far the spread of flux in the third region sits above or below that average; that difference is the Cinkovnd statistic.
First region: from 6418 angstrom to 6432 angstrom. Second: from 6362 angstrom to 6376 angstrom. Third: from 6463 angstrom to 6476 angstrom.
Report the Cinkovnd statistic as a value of 2.0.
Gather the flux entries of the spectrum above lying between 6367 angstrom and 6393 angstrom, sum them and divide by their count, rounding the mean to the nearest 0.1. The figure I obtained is 33.2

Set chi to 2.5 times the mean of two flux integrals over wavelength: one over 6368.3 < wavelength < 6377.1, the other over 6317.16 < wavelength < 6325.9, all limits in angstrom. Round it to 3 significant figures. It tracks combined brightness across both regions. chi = 728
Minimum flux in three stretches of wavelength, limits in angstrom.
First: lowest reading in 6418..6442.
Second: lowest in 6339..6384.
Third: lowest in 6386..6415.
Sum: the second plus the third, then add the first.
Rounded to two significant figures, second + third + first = 97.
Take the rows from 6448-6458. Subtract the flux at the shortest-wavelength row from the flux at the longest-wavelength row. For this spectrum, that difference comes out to -1.50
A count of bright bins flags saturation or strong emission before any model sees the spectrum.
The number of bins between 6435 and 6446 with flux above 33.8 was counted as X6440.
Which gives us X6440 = 8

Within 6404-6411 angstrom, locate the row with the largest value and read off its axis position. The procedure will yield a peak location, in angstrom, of 6404.30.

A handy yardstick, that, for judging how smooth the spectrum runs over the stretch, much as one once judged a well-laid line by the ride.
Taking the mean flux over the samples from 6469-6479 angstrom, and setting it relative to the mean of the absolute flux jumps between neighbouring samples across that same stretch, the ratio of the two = 117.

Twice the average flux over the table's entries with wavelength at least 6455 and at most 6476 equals 68.0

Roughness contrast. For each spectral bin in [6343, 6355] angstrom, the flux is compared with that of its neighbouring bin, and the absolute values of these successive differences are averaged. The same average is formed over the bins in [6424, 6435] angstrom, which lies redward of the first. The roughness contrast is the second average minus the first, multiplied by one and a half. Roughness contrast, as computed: -0.14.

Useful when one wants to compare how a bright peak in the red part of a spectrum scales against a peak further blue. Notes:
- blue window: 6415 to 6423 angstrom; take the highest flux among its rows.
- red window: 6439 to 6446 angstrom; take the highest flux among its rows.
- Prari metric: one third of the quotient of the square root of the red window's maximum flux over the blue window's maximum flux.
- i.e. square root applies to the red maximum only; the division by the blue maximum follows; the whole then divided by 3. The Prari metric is 0.0596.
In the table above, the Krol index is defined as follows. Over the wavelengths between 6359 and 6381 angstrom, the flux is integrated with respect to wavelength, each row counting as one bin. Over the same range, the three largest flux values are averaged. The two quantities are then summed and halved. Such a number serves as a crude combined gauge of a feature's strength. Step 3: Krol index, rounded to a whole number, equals 387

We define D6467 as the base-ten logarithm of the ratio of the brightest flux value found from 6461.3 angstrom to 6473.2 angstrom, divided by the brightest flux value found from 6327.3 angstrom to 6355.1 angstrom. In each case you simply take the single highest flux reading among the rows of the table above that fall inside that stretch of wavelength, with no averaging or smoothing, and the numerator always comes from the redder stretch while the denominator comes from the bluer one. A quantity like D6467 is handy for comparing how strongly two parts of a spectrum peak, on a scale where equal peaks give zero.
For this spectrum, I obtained 0.022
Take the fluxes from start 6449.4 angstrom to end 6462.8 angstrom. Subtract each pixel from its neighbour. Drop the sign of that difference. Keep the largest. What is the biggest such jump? 0.40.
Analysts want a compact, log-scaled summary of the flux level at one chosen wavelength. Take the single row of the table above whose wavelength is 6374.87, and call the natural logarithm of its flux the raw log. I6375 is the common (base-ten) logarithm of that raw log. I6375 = 0.547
